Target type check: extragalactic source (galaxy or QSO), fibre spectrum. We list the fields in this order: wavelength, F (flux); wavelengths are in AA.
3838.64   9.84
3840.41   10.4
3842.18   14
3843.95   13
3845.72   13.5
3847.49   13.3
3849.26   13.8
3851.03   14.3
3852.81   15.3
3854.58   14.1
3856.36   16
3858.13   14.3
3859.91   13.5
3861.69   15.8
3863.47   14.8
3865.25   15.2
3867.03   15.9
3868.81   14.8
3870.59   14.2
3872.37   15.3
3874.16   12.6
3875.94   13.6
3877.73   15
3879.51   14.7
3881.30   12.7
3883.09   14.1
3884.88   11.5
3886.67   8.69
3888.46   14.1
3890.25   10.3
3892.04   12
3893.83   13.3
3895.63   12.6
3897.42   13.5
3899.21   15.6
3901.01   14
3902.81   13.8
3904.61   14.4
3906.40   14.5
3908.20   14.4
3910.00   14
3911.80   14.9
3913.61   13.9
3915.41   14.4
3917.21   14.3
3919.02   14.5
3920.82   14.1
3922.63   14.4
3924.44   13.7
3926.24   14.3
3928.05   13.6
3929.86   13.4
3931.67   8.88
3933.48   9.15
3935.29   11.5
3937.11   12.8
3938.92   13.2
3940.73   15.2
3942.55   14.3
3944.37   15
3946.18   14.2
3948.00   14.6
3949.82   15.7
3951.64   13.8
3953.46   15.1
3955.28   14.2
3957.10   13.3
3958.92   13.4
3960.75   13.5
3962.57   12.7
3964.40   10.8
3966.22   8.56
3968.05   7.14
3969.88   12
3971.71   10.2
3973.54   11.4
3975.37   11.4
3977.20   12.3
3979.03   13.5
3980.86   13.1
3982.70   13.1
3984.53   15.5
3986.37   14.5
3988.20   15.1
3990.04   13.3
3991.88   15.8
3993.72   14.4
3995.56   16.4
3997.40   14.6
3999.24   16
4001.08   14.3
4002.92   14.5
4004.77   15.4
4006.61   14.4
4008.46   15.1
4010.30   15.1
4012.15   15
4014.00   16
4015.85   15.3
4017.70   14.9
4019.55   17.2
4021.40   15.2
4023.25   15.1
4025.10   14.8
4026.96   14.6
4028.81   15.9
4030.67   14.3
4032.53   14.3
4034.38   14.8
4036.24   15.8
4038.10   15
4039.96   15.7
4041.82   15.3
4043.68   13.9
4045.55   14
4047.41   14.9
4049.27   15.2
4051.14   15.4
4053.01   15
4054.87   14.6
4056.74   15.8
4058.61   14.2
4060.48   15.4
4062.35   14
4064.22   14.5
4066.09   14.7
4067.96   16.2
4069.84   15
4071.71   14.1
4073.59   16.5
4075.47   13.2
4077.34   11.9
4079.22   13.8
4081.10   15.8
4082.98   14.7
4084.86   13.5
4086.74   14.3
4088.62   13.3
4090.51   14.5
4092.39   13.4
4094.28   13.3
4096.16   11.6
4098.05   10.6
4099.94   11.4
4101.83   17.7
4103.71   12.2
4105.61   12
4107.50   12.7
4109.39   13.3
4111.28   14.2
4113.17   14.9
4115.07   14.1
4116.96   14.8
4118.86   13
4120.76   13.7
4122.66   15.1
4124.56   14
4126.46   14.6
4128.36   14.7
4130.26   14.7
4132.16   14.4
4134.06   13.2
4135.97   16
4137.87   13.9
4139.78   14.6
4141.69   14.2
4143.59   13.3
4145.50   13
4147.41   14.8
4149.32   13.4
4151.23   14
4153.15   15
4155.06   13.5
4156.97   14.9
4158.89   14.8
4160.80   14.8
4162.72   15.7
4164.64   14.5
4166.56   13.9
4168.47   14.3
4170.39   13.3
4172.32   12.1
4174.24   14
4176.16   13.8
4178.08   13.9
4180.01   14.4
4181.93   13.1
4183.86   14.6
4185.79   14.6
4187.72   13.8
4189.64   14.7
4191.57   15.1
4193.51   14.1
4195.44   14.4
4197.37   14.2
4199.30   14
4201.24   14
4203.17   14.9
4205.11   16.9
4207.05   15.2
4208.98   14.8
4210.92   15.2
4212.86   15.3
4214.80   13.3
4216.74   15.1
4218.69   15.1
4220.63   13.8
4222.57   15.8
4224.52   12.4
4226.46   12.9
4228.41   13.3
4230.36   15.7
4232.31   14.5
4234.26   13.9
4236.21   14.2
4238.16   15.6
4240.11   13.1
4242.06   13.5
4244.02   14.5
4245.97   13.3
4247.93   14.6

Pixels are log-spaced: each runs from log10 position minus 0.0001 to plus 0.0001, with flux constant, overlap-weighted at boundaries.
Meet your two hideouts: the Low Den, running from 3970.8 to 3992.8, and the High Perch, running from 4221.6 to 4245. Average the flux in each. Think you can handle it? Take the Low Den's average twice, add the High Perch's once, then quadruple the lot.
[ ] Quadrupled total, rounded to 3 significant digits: 163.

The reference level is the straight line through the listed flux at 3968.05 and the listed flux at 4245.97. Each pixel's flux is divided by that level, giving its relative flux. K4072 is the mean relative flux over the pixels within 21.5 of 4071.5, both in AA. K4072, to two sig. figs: 1.5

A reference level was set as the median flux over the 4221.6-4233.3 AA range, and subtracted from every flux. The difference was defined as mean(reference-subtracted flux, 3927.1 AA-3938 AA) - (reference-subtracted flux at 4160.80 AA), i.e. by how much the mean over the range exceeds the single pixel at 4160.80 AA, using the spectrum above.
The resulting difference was -3.2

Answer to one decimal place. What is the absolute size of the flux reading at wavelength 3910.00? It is 14.0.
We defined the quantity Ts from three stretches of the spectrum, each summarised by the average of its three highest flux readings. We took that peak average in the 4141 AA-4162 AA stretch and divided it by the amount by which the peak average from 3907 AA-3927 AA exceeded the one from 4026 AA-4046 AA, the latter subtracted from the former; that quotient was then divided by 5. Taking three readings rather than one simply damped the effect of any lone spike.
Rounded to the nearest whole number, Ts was -2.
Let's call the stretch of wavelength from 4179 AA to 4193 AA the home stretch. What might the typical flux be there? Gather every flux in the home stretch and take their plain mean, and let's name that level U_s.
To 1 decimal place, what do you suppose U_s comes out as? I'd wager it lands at 14.3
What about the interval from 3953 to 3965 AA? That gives 13.3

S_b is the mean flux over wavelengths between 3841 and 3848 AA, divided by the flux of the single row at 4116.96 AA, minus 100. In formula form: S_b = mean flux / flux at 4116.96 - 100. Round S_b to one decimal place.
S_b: -99.1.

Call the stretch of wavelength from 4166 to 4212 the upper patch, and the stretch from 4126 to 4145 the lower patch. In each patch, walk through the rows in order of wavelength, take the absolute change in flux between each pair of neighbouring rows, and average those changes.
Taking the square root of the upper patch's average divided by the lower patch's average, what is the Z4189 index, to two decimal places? 0.89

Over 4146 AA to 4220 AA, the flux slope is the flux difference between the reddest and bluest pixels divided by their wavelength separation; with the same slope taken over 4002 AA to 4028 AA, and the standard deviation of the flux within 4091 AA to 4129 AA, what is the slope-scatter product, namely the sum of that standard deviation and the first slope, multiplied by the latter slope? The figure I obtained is 0.007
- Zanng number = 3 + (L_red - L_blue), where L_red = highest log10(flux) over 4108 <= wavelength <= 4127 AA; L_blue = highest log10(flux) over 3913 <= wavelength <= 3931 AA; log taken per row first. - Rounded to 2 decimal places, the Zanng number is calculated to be 3.02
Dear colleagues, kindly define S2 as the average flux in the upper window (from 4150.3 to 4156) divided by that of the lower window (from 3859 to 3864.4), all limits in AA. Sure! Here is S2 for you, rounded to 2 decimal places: 0.96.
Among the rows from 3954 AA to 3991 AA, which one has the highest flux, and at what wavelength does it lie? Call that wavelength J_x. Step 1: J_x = 3984.53 AA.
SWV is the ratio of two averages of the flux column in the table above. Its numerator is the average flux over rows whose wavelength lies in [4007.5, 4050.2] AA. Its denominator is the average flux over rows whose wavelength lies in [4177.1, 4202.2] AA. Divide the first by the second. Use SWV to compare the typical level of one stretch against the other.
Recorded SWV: 1.06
